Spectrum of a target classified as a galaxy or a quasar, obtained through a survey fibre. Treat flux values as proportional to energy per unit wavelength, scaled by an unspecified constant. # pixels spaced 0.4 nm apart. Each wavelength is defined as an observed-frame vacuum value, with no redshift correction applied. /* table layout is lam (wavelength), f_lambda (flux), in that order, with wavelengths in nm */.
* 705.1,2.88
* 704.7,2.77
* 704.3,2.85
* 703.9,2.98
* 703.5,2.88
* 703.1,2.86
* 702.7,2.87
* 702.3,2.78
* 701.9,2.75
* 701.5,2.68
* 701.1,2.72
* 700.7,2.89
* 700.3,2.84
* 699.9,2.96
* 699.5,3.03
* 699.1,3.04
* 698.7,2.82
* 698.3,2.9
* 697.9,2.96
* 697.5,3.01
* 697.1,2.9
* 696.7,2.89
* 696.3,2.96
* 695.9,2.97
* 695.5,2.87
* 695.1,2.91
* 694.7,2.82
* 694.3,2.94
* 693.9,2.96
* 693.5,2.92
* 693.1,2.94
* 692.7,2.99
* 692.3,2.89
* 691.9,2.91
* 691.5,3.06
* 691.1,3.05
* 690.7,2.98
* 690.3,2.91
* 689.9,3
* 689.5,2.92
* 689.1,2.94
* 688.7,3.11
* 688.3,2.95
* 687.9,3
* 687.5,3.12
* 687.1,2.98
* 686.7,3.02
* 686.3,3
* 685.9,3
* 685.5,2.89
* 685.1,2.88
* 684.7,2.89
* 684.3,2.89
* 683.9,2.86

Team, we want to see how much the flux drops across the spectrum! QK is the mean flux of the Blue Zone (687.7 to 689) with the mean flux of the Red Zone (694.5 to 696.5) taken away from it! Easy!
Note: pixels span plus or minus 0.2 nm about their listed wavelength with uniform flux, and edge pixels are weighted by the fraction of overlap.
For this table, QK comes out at 0.11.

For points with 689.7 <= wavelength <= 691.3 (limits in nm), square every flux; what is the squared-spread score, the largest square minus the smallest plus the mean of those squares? 9.7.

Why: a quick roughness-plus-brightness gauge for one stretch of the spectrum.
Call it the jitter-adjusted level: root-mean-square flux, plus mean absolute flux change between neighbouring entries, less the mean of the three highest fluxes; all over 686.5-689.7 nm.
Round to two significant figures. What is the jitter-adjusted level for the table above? 0.022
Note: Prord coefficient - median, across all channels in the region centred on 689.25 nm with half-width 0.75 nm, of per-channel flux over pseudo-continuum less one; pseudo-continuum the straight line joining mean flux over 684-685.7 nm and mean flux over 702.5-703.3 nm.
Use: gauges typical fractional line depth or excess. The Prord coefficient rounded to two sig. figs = 0.031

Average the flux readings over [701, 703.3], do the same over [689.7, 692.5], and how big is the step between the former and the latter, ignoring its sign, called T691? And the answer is 0.19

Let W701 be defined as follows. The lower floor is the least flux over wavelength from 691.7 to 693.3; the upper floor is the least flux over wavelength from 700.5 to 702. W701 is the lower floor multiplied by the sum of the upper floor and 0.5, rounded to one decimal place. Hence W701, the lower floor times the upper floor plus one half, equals 9.2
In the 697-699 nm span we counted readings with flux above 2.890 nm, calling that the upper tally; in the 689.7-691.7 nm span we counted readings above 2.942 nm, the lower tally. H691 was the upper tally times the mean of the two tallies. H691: 16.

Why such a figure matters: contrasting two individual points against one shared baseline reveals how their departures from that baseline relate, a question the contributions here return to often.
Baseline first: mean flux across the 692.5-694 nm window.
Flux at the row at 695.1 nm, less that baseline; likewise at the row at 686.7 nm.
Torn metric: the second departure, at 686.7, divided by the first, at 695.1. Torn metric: -1.6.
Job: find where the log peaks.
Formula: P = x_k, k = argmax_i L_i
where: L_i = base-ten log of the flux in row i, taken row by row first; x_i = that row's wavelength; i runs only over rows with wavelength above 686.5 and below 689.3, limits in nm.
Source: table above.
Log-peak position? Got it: 687.5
